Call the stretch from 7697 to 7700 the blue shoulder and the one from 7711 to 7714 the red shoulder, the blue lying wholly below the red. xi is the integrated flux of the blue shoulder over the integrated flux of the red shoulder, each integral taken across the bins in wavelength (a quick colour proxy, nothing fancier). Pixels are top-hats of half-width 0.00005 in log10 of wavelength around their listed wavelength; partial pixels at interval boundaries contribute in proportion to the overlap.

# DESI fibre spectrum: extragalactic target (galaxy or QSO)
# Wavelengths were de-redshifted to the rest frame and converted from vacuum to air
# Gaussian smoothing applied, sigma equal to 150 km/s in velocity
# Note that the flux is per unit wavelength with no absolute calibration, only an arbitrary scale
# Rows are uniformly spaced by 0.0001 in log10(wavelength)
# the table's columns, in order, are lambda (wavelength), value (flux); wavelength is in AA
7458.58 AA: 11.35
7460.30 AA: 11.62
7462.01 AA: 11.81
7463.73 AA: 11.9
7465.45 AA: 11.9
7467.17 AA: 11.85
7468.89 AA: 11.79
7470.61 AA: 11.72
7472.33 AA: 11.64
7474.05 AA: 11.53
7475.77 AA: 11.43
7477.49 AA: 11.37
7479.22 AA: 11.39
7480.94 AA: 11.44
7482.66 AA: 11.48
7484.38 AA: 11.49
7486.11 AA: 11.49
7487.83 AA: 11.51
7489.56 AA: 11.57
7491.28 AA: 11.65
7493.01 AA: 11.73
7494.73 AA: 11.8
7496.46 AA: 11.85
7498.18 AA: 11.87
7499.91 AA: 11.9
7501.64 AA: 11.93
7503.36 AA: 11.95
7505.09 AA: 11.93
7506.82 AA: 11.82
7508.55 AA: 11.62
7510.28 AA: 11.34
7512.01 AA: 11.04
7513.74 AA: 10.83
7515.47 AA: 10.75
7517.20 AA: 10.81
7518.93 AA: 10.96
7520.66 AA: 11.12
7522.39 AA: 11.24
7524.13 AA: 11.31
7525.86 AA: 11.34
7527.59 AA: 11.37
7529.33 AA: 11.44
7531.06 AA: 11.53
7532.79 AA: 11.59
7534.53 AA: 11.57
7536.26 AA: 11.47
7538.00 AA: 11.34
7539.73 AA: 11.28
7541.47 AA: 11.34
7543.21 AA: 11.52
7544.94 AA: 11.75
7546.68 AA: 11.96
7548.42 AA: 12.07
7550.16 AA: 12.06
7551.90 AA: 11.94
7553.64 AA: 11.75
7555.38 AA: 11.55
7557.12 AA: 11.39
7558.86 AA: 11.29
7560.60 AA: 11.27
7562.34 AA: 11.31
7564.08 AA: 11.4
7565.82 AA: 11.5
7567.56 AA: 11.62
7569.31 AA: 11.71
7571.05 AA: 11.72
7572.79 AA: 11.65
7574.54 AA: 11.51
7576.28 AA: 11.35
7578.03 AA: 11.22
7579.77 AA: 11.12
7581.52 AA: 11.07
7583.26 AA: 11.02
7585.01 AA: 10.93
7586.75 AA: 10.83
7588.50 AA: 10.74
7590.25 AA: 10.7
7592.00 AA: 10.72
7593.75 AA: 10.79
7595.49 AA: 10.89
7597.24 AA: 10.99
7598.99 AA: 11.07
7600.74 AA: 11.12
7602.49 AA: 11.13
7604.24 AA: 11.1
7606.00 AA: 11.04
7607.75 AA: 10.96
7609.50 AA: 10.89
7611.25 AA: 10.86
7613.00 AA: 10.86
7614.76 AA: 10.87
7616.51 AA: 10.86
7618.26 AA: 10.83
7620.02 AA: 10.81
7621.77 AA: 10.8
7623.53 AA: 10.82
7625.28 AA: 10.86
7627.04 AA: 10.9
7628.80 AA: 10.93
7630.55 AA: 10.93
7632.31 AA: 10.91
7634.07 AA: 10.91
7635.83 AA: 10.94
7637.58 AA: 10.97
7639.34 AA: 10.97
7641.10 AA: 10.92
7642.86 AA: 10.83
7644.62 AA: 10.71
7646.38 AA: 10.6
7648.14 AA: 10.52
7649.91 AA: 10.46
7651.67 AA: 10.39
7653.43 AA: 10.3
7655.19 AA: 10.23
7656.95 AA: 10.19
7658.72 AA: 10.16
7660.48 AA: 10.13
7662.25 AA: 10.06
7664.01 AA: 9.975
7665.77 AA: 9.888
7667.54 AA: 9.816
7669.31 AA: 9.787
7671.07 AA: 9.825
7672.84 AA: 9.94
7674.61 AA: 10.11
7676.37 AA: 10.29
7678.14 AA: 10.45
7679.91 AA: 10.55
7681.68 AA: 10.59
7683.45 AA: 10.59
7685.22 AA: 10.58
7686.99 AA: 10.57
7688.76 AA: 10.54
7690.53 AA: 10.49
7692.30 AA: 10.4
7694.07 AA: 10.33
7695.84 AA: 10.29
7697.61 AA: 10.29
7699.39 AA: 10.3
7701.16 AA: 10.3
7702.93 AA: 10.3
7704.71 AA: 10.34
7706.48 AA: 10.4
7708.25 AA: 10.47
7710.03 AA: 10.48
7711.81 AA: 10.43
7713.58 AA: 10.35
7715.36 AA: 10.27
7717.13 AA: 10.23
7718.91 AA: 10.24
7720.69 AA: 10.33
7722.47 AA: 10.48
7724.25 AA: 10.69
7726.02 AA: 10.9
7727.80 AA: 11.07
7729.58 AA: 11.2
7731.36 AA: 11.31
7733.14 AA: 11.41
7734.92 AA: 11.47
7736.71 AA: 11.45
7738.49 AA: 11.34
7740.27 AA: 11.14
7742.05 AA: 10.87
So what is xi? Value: 0.99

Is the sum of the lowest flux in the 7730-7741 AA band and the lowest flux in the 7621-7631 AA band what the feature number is 21.9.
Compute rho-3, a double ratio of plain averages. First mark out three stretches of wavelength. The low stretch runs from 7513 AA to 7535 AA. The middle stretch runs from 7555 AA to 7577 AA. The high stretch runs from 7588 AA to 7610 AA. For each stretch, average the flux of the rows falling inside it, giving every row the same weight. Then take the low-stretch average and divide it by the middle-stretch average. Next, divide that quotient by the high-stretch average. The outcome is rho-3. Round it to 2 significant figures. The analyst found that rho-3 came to 0.089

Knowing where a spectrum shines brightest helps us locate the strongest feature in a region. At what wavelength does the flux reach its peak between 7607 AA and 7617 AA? 7607.75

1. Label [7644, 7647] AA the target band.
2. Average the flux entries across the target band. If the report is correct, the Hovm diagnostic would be 10.7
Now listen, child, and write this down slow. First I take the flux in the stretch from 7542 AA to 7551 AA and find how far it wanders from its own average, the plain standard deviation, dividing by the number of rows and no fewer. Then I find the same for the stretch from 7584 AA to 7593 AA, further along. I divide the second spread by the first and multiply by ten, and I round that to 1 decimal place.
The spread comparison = 4.1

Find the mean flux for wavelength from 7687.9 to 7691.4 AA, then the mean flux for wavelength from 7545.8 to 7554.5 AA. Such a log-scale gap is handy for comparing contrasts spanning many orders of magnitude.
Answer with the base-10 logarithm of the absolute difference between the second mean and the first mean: 0.2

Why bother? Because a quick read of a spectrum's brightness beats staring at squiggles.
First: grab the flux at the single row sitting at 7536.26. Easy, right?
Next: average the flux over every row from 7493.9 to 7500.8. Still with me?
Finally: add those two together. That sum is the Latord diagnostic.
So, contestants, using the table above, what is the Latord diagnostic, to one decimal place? 23.3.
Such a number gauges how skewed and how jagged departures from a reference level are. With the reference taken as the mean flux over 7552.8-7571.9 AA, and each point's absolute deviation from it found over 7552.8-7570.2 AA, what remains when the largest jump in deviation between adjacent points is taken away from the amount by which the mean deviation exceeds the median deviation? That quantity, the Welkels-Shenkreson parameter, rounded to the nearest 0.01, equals -0.21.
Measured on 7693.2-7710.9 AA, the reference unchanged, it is -0.10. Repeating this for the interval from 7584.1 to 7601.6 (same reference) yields -0.12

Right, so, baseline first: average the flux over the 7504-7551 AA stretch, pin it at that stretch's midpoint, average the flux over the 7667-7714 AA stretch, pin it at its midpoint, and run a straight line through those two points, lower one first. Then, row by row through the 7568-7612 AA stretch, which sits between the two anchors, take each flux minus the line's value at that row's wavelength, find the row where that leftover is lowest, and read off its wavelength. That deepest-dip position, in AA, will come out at 7590.25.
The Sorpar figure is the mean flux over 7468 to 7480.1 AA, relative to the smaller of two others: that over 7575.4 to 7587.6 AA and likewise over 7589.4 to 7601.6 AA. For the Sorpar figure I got 1.06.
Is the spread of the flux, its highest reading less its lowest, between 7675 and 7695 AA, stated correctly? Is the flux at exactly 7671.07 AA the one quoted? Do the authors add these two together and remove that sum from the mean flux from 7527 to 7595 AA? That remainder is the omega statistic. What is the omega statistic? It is 1.3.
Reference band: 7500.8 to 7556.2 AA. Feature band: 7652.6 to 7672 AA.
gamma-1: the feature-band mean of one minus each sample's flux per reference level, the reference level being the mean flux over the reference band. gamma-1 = 0.13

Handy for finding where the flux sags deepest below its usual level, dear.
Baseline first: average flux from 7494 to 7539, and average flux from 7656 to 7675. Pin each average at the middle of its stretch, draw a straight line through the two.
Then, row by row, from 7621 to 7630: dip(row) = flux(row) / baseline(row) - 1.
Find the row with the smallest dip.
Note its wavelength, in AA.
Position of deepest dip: 7621.77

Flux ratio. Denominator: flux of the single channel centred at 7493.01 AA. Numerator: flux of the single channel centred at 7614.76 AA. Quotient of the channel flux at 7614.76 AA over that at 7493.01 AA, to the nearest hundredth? 0.93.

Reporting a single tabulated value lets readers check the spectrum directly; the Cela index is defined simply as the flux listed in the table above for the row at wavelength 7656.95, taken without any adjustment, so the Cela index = 10.19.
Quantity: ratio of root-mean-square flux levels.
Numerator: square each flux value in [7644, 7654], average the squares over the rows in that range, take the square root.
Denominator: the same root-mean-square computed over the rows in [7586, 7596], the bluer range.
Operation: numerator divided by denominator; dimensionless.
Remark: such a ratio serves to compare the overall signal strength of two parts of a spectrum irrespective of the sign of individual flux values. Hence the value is 0.97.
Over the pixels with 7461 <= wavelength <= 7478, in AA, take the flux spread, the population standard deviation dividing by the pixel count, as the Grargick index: 0.18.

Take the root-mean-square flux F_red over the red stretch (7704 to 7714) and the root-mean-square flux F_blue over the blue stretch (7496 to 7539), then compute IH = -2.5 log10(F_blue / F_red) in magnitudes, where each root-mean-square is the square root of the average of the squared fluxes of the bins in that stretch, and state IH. -0.10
